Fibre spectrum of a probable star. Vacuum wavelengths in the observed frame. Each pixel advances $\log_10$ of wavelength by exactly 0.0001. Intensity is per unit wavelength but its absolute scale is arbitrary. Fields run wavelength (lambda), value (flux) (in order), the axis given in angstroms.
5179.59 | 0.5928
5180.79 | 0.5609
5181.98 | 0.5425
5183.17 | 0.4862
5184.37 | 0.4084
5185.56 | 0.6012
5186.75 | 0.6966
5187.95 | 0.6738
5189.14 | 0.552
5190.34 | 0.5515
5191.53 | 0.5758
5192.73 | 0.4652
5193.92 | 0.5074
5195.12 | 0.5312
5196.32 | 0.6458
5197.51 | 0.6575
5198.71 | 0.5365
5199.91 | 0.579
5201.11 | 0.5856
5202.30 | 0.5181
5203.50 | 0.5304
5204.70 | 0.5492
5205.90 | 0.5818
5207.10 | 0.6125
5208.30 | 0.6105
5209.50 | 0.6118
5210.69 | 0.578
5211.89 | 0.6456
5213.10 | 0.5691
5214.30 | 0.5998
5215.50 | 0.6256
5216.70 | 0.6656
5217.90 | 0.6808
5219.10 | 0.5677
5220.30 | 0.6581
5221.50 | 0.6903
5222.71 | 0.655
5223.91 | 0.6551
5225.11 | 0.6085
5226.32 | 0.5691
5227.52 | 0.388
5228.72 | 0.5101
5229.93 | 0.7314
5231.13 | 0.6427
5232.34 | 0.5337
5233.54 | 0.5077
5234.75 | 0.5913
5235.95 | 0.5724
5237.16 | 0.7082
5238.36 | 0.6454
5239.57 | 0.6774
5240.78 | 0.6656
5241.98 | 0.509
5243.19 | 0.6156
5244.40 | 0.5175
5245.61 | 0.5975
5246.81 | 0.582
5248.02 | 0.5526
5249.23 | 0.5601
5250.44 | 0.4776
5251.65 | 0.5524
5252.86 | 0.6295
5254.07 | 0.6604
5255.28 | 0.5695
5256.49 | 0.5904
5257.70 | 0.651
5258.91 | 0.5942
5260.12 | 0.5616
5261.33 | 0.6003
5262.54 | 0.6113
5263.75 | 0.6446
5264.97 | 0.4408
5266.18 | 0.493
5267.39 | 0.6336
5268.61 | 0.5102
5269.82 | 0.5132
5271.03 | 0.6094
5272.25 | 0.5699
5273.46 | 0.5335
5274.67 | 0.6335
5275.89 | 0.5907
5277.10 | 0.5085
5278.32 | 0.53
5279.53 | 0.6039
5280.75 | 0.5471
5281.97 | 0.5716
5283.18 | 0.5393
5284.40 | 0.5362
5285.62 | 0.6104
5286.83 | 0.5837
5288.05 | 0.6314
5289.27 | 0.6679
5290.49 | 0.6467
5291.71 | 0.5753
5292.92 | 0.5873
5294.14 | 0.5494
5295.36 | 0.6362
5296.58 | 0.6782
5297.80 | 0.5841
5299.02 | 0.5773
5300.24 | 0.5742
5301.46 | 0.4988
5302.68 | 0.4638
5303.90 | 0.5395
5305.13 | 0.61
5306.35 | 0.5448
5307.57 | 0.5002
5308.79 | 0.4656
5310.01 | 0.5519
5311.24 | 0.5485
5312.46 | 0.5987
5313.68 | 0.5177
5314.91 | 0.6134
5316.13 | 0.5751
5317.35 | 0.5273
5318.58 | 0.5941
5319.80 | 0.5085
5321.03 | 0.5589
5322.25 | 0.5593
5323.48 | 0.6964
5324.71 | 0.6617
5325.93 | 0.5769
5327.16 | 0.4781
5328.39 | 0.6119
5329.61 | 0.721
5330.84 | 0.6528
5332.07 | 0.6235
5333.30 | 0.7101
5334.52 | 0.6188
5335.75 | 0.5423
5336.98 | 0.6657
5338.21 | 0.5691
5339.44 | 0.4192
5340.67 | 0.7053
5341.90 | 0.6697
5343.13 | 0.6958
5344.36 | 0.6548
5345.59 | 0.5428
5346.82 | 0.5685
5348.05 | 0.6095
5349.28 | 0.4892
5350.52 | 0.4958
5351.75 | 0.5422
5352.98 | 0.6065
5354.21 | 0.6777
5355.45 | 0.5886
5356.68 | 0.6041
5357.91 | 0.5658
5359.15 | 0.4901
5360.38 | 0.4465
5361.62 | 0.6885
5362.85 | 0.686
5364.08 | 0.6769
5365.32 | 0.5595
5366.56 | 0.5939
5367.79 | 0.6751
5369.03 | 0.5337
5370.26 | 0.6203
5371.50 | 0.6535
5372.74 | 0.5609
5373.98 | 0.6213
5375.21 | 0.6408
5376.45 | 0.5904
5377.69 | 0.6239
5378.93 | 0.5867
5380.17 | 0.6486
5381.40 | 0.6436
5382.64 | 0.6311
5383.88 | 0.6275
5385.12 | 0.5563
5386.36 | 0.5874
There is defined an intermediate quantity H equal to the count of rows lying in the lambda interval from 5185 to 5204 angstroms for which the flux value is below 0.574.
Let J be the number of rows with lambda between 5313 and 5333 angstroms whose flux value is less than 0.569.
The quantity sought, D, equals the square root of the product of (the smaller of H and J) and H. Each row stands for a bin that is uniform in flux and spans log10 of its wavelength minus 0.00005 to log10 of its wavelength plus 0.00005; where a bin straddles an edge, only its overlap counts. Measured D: 6.9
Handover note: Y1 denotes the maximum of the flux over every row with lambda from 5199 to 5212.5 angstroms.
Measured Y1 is 0.6456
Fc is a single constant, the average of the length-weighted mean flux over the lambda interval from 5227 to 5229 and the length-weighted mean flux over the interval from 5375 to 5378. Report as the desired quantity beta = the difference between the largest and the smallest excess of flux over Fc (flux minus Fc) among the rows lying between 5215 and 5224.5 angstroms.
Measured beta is 0.12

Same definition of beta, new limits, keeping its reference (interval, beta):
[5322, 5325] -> 0.14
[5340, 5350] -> 0.22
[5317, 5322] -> 0.09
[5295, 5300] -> 0.10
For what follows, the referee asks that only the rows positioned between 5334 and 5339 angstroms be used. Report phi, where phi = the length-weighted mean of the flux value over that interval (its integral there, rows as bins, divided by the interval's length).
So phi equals 0.592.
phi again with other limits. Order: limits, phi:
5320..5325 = 0.606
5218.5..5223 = 0.642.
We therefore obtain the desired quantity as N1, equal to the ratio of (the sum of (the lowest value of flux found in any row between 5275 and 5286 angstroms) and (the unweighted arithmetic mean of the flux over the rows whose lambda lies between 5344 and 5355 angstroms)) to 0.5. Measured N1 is 2.170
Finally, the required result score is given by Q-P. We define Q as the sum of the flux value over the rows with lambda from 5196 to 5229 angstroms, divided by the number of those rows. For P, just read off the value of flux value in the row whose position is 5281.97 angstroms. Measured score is 0.02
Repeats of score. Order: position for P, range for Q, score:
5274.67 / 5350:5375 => -0.04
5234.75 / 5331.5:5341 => 0.02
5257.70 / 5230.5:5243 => -0.05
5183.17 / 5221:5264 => 0.11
